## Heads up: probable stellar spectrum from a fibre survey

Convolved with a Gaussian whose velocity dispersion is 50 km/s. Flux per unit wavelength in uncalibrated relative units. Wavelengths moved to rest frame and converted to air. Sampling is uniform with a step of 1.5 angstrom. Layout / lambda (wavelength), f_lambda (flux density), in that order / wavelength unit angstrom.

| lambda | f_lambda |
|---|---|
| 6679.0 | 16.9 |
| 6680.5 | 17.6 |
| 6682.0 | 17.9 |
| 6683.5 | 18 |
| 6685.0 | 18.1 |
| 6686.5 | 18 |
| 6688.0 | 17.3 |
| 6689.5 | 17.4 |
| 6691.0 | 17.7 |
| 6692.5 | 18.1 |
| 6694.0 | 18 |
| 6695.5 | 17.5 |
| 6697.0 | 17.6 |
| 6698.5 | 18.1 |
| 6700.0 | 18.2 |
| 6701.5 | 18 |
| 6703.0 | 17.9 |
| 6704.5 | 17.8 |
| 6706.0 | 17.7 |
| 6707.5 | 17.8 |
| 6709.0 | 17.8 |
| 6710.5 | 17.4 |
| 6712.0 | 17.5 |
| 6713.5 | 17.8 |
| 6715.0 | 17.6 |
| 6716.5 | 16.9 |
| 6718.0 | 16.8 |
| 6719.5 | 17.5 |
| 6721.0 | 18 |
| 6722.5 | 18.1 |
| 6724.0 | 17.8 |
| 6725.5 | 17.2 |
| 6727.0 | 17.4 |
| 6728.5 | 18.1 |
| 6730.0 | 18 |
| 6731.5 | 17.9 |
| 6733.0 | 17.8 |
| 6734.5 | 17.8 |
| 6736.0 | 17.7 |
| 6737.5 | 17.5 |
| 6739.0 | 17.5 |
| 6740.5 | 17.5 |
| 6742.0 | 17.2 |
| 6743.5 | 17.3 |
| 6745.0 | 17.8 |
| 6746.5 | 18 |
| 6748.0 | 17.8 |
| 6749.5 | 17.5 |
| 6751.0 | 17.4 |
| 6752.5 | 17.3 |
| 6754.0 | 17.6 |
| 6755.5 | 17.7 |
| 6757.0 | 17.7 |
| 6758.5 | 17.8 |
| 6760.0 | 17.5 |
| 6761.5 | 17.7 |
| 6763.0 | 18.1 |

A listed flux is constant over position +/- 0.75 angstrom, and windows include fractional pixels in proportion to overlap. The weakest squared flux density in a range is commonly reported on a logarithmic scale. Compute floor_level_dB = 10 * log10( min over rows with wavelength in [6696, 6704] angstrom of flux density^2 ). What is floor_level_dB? 24.9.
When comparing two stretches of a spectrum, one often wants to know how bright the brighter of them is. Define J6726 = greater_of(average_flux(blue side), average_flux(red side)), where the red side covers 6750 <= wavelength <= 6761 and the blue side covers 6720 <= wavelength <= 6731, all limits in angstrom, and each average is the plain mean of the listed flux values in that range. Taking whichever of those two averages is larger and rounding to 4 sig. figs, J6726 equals 17.80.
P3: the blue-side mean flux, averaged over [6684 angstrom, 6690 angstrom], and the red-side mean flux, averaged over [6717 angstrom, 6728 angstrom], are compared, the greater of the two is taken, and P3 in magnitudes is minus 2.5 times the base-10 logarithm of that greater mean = -3.12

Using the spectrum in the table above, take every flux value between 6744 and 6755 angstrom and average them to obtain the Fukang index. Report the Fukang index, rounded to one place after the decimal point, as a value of 17.6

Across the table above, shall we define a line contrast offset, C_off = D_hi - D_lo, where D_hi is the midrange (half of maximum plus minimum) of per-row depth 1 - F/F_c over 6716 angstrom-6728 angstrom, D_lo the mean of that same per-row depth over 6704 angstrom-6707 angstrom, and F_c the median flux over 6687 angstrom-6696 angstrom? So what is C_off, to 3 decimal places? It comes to 0.017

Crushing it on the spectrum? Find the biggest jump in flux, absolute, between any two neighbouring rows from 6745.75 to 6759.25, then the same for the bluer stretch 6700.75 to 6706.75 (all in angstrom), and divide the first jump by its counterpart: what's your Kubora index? 3.0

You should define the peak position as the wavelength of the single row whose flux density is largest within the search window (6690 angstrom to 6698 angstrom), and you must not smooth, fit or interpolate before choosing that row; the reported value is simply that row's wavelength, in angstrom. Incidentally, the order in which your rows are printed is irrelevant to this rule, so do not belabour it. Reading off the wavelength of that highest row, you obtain 6692.5 angstrom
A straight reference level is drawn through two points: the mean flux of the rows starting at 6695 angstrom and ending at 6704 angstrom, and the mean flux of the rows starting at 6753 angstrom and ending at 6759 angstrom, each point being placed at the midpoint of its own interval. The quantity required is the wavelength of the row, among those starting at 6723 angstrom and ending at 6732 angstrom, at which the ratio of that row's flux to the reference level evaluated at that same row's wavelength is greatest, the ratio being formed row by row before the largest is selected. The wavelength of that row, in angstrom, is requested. 6728.5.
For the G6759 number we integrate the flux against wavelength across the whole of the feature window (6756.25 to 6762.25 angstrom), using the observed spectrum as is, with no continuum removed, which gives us 106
